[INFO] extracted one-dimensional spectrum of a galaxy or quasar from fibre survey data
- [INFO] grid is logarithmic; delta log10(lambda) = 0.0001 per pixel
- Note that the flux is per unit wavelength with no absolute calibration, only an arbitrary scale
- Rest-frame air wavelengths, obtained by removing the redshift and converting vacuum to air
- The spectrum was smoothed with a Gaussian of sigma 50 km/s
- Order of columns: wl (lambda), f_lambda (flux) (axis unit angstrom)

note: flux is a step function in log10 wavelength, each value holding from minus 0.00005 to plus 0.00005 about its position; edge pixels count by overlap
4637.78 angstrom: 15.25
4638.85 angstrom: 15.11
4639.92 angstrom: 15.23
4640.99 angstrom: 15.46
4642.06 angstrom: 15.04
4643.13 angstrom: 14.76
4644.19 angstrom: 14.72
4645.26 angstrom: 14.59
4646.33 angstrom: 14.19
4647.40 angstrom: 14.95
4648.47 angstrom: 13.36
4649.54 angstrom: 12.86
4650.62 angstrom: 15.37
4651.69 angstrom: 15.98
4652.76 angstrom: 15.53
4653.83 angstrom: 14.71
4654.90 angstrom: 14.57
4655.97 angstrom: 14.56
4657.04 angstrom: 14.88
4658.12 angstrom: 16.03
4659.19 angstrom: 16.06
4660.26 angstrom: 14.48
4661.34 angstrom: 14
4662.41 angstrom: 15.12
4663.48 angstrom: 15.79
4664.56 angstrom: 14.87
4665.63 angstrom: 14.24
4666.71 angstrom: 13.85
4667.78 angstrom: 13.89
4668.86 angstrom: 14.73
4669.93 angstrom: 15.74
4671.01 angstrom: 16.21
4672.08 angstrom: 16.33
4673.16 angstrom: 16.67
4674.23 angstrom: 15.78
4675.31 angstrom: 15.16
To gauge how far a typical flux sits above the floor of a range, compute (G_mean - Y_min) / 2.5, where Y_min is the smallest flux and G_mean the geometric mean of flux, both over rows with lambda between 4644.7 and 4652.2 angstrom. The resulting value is 0.63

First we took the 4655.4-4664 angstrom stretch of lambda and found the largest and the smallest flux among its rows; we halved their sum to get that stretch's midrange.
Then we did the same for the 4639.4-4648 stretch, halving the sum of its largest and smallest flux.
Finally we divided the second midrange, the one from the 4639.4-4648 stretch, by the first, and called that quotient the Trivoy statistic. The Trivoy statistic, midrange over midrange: 0.99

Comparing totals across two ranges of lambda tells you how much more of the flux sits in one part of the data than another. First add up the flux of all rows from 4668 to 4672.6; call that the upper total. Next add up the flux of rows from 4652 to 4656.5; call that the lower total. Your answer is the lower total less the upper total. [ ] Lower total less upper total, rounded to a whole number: -4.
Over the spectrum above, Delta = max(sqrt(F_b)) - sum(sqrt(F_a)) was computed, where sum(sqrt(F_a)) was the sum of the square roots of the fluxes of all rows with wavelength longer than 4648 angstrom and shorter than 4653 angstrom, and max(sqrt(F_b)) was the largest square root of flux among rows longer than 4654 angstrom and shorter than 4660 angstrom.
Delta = -15.1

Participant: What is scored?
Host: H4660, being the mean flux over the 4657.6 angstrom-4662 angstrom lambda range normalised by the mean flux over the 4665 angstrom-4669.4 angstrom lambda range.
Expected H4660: 1.07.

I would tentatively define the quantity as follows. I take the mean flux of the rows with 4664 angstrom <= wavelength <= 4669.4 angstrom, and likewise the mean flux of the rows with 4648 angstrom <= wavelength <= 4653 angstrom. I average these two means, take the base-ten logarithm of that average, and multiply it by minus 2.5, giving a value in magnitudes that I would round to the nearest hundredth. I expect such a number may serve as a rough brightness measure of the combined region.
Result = -2.90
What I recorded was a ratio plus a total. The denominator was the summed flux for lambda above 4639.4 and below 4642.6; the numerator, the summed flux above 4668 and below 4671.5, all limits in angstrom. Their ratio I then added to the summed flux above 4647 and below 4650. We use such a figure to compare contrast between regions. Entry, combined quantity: 42.2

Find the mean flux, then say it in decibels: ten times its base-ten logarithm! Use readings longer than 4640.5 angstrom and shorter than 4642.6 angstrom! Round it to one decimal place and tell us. 11.8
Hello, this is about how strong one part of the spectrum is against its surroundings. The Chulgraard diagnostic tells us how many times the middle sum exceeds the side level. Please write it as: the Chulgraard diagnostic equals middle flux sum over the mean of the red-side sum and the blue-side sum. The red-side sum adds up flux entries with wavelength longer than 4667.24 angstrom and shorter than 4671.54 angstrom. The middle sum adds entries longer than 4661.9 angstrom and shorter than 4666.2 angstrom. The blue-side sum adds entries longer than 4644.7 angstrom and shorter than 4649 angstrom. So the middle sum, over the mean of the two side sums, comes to 1.02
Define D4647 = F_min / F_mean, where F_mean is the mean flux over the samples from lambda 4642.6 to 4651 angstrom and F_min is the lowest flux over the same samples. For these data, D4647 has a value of 0.90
